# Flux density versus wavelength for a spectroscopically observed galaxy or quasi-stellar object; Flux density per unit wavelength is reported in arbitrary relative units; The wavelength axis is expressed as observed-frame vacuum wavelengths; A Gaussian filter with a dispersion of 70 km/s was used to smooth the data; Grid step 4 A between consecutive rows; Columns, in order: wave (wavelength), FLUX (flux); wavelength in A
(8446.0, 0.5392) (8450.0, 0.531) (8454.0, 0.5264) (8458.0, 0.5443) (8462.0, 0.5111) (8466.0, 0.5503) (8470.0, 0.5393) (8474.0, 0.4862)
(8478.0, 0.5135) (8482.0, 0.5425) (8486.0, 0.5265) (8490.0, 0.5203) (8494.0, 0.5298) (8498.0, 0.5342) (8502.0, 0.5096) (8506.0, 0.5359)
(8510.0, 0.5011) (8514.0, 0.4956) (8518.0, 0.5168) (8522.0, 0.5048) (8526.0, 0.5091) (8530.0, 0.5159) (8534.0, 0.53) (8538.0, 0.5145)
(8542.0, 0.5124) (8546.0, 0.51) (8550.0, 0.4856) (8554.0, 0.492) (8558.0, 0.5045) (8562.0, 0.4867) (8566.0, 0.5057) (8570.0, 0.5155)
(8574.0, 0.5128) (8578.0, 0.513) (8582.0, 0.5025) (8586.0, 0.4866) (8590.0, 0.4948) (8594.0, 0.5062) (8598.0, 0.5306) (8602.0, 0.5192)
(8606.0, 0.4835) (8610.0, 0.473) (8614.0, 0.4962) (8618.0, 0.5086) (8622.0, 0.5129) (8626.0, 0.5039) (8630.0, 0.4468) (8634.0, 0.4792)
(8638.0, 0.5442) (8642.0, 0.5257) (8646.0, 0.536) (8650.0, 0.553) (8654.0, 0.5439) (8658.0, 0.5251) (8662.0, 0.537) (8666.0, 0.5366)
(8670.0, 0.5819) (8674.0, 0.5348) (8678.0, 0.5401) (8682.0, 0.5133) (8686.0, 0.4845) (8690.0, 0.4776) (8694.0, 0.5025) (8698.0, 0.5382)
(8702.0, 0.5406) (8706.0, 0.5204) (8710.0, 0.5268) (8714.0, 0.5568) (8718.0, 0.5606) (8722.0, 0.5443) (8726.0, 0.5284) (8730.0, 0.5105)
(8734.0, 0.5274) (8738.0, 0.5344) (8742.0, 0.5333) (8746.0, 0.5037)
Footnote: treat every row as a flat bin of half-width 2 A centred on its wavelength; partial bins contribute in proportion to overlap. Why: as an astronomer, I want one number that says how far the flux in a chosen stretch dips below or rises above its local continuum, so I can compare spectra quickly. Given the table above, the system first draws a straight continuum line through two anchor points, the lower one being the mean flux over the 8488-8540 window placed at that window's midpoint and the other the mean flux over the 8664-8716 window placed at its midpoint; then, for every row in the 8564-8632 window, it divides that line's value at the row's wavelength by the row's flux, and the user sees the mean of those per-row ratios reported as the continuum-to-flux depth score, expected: 1.04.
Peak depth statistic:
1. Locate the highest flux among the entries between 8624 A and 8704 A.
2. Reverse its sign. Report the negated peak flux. -0.582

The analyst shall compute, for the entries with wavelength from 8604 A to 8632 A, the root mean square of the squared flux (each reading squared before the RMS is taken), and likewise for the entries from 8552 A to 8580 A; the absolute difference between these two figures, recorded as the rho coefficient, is 0.014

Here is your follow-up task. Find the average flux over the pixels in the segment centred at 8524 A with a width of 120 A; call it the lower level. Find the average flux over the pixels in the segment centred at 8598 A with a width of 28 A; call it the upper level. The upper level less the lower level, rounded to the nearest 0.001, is -0.015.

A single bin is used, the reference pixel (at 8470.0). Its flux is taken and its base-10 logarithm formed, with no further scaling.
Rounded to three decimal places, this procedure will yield -0.268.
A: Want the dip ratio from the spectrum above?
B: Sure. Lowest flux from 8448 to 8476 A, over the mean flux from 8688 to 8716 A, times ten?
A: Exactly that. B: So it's 9.29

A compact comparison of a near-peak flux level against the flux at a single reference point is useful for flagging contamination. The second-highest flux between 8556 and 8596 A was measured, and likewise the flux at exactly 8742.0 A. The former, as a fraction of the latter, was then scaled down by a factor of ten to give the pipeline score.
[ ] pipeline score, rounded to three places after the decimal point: 0.096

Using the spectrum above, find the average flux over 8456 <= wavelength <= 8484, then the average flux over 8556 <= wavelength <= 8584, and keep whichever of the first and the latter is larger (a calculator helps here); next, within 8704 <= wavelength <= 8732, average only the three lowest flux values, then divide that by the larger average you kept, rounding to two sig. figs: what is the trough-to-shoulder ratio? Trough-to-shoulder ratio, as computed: 0.99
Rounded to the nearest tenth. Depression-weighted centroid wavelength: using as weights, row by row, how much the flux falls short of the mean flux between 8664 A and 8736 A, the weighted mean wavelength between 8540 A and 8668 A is 8586.6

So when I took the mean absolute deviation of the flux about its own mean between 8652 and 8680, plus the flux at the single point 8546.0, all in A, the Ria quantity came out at 0.522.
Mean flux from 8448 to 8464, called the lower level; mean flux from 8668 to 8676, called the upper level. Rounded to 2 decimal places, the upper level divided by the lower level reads 1.06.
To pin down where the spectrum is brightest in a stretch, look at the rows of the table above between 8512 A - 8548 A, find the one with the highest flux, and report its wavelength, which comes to 8534.0 A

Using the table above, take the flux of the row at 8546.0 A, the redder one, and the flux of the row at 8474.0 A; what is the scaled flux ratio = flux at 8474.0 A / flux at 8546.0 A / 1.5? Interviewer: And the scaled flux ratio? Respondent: 0.636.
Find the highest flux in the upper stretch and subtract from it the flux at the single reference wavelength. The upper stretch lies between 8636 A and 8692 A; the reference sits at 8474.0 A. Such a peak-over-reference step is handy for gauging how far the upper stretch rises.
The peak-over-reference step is 0.10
